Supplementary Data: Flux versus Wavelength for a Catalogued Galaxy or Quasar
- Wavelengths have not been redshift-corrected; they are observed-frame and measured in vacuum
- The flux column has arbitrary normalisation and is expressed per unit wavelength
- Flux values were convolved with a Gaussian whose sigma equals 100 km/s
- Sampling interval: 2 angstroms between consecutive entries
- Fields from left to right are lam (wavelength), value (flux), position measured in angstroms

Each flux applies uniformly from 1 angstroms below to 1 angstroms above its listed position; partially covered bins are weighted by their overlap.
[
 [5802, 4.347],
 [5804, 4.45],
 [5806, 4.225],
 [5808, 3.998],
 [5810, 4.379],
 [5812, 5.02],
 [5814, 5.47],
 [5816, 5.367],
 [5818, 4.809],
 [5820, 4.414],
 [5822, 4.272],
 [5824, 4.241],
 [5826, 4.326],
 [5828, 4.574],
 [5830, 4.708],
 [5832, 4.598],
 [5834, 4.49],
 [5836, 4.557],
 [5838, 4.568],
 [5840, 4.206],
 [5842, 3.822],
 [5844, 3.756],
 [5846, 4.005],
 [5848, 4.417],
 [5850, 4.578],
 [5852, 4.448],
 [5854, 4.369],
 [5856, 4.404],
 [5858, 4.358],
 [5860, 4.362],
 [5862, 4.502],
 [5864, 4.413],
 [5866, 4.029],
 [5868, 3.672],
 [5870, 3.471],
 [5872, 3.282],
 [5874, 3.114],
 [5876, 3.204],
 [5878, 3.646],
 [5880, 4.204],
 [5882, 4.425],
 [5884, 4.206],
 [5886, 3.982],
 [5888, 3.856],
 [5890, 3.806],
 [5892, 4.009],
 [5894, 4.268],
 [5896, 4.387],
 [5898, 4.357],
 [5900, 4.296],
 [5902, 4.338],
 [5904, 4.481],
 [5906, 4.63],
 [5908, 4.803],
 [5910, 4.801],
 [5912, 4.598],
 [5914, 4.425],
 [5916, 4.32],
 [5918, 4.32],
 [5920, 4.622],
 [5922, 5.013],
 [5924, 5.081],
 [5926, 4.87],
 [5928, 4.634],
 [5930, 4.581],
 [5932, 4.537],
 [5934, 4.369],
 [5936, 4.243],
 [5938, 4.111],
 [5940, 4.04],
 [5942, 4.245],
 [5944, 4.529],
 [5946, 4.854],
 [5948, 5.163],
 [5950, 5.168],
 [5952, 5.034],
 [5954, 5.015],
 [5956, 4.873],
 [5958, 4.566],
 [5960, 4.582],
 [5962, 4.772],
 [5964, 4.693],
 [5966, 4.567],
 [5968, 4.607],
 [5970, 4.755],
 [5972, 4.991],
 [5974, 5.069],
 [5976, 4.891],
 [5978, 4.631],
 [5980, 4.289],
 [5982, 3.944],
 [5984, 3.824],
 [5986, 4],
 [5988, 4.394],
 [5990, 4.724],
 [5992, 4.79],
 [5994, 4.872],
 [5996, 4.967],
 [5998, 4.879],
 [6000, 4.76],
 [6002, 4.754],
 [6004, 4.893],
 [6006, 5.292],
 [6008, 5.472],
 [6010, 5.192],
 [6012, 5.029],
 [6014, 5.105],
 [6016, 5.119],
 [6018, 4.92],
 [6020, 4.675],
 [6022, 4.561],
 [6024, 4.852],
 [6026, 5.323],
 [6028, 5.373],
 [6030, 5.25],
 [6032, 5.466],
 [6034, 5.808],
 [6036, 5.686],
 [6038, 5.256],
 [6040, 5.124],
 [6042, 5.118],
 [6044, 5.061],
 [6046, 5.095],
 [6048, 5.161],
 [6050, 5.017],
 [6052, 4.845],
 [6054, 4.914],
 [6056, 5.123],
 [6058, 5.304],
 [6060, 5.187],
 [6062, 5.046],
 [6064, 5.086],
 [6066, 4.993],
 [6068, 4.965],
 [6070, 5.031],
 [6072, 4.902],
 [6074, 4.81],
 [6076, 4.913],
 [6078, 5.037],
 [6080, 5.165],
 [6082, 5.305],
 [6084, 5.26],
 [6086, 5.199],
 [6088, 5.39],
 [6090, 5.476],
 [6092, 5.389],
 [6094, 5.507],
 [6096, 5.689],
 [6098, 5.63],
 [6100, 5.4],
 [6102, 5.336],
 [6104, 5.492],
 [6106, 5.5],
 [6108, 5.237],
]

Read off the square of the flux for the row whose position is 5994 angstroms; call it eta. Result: 24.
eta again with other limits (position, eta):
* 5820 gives 19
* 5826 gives 19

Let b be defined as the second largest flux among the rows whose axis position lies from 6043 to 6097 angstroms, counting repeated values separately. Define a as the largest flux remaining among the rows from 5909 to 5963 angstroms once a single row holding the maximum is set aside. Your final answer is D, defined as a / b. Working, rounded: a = 5.163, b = 5.507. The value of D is 0.94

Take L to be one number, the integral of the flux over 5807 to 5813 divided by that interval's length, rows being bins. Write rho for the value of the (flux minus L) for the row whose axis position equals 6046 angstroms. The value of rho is 0.63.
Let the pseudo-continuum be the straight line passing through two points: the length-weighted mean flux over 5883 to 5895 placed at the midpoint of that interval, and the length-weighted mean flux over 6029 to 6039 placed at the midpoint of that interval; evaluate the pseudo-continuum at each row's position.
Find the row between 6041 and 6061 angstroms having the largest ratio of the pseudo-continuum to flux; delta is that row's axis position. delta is 6052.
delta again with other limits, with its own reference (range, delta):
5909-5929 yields 5918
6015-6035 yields 6022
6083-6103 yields 6102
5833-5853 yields 5844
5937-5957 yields 5940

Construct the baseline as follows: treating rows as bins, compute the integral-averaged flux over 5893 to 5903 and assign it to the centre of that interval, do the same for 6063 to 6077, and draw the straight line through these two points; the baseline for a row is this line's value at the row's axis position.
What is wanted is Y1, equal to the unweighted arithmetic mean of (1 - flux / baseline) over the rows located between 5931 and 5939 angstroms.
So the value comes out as 0.03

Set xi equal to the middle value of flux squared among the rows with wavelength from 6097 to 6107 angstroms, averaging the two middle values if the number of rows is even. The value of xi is 30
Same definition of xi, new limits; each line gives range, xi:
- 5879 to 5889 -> 18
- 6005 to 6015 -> 27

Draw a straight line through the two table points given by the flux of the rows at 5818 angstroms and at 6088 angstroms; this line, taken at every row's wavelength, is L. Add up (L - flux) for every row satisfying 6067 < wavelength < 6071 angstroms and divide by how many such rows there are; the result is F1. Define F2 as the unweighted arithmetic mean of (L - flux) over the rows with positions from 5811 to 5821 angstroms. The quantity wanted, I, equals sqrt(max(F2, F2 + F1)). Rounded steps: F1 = 0.4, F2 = -0.21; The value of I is 0.37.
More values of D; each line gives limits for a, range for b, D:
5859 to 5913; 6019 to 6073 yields 0.84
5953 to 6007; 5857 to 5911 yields 1.06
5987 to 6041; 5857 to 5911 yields 1.18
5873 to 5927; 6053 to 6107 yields 0.89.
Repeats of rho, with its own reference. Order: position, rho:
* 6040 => 0.66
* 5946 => 0.39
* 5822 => -0.19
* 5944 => 0.06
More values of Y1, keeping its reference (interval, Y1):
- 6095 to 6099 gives -0.12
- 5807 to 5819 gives -0.20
